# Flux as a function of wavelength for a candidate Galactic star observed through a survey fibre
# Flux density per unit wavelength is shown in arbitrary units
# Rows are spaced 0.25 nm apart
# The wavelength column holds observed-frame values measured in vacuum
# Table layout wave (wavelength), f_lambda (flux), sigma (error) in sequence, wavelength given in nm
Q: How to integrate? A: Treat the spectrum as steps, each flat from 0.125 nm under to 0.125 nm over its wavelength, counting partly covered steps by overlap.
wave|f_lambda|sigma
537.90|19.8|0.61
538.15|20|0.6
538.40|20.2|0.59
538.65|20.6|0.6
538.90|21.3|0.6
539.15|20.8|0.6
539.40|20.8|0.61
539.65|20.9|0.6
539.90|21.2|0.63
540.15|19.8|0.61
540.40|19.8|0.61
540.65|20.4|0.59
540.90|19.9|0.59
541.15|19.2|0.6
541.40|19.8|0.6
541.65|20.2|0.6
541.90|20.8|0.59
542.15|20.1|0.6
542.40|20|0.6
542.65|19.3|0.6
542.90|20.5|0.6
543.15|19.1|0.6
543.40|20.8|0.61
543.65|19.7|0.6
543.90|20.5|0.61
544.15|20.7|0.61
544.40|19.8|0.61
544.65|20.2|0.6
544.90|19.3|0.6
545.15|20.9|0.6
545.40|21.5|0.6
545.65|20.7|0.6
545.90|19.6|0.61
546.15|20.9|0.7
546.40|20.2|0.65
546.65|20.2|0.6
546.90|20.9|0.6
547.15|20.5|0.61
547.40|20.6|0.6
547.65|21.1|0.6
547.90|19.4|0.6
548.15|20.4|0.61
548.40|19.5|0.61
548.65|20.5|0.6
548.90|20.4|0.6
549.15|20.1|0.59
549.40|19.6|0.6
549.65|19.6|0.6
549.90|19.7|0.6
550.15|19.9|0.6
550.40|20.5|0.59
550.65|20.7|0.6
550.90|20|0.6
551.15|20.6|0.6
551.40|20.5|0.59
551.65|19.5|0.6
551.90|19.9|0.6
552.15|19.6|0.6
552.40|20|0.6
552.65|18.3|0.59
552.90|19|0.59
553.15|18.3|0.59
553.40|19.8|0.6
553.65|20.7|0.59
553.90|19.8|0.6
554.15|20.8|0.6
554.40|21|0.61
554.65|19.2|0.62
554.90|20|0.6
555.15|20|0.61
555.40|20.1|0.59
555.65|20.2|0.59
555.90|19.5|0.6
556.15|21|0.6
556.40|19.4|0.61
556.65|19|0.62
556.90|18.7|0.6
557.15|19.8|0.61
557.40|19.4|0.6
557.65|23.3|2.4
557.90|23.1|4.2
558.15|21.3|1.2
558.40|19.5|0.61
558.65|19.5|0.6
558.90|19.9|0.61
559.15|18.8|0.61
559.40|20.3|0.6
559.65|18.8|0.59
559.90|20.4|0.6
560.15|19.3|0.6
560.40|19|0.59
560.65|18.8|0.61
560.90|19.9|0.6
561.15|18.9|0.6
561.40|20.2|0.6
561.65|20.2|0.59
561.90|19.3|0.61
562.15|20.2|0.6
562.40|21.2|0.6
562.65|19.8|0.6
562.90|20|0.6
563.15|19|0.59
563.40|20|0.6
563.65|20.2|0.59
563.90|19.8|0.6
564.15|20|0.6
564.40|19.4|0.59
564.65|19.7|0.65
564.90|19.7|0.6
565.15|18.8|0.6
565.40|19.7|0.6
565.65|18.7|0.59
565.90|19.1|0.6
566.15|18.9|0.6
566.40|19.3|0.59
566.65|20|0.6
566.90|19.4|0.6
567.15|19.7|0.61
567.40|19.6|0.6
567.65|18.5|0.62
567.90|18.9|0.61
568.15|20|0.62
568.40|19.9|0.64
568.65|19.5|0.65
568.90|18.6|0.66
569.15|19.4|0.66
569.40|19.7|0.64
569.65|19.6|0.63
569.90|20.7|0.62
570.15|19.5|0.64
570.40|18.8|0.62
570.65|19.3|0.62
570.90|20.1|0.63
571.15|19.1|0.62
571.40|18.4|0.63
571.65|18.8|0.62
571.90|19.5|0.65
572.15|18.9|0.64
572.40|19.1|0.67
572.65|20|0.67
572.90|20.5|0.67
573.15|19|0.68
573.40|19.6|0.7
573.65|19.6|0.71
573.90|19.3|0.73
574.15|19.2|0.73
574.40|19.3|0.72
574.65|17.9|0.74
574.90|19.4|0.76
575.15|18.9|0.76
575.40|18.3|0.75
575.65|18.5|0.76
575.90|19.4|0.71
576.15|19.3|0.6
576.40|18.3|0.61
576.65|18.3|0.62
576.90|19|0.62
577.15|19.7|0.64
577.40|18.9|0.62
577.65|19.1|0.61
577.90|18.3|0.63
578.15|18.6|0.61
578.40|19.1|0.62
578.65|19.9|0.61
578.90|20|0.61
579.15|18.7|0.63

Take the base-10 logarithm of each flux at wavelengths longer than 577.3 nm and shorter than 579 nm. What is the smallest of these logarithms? 1.26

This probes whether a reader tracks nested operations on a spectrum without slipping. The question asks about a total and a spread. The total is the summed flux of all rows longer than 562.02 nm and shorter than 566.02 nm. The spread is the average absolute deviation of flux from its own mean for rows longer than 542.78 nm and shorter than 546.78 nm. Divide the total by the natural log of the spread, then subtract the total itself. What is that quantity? -805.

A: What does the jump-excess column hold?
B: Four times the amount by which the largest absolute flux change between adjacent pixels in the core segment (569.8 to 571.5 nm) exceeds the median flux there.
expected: -72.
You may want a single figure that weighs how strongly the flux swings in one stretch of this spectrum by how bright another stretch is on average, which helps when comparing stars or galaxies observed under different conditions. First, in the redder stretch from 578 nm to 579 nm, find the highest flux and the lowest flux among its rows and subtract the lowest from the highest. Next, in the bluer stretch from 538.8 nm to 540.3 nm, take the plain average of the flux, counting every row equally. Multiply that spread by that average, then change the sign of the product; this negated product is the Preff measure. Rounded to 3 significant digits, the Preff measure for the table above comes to -29.1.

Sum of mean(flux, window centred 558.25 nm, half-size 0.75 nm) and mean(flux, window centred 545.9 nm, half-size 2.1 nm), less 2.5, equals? 39.0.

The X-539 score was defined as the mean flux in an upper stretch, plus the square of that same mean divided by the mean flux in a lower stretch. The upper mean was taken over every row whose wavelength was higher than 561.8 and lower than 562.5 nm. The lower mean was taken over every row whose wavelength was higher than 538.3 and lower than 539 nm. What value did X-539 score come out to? 40.0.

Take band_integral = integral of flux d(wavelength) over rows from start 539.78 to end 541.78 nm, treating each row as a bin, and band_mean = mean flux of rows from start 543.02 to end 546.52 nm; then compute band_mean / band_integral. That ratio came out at 0.51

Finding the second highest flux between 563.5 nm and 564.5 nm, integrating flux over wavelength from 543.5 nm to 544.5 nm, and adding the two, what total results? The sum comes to 40.2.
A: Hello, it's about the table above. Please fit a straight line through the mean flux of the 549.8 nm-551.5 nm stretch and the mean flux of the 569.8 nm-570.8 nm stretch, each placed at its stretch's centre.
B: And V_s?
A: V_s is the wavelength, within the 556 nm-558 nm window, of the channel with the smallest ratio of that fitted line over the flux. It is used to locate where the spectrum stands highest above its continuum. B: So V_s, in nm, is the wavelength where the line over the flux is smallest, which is 557.65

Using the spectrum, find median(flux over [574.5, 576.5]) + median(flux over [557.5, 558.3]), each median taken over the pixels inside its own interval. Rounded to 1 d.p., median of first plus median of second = 41.8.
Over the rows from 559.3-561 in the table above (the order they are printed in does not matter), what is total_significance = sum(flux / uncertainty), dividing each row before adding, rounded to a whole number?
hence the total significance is 228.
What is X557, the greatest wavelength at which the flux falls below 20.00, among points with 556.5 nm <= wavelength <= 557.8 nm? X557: 557.40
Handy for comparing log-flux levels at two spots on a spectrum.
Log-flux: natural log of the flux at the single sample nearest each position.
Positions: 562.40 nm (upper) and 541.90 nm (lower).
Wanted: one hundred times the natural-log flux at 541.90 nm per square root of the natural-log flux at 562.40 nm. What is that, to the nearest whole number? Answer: 174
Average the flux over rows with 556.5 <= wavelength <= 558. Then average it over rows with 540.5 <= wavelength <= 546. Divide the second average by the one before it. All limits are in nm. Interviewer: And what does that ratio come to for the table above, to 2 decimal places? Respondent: 0.98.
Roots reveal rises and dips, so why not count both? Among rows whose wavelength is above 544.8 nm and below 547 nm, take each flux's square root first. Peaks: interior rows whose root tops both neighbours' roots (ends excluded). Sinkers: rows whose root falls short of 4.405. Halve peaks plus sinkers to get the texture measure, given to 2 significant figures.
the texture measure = 1.5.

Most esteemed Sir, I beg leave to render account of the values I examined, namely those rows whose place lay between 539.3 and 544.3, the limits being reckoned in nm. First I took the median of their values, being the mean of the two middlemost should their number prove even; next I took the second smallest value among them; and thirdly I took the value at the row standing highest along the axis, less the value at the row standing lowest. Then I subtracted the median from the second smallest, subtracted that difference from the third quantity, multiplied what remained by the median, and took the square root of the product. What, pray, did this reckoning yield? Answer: 4.1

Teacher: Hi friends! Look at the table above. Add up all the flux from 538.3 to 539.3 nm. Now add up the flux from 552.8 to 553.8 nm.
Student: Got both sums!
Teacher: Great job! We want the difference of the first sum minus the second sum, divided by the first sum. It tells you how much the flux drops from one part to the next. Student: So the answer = 0.062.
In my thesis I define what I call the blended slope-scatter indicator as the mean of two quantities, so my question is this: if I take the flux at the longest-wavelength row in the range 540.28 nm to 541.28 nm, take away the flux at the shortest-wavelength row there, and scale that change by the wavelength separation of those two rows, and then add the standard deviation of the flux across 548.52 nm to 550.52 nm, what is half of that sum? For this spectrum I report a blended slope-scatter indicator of -0.2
